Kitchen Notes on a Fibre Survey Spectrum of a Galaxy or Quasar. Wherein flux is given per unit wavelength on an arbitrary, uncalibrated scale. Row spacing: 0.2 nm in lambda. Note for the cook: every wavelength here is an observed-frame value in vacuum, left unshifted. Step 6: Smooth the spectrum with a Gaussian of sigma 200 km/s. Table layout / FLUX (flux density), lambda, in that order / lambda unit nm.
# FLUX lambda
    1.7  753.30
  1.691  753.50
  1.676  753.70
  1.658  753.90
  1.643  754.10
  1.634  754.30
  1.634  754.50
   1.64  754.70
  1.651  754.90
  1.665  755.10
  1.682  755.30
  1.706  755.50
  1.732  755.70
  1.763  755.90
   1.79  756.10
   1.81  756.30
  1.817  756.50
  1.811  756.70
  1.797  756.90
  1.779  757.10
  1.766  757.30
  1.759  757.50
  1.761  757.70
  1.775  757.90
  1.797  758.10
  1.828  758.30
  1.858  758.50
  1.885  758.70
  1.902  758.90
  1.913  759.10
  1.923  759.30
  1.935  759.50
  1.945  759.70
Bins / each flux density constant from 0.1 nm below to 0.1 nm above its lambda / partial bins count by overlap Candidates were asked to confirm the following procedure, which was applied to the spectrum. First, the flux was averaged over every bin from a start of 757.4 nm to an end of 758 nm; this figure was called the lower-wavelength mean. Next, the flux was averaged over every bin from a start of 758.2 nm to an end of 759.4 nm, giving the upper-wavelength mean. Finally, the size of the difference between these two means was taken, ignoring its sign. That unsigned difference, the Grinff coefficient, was 0.12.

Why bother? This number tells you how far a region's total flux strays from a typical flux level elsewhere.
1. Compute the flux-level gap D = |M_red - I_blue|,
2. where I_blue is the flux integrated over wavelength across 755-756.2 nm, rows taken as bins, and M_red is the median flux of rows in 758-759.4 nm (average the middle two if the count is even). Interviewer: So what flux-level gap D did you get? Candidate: 0.18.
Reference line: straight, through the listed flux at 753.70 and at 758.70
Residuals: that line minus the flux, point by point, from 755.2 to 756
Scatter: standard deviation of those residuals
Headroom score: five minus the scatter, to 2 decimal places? 4.98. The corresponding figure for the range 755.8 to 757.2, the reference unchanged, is 4.98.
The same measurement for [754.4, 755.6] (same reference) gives 4.99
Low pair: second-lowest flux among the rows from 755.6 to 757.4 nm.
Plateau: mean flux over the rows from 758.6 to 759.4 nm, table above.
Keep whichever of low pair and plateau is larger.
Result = 1.906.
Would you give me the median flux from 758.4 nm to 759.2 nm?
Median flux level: 1.89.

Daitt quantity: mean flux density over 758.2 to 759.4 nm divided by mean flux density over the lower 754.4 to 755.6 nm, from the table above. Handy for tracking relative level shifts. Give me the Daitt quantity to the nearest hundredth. 1.13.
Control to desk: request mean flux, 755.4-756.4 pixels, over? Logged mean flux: 1.76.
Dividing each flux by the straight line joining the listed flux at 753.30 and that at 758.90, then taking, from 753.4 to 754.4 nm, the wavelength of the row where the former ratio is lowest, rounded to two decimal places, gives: 754.30 nm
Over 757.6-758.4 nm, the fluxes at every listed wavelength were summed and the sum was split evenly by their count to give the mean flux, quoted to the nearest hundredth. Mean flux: 1.79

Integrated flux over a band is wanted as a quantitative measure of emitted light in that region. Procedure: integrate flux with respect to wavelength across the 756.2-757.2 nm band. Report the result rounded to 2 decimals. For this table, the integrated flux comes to 1.80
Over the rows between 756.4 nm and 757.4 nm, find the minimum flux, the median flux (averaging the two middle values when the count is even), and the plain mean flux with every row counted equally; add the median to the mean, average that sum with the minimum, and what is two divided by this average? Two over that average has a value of 0.747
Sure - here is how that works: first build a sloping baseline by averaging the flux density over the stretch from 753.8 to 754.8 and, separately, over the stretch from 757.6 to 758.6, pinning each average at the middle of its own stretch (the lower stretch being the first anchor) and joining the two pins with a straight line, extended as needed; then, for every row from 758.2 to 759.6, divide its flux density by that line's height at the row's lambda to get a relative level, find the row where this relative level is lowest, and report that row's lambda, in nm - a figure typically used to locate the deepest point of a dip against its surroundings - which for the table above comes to 758.30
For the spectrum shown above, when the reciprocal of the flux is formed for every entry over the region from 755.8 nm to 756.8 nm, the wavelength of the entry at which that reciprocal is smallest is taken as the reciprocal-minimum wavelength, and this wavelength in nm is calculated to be 756.50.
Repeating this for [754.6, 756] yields 755.90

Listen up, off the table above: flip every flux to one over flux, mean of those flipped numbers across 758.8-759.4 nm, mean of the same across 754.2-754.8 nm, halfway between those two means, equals 0.567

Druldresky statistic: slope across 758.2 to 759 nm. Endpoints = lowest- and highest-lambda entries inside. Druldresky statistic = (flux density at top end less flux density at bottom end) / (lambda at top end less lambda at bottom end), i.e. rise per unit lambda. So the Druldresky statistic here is 0.12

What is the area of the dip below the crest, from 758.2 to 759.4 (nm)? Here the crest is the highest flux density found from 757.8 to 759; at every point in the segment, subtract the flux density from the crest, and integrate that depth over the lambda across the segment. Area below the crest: 0.02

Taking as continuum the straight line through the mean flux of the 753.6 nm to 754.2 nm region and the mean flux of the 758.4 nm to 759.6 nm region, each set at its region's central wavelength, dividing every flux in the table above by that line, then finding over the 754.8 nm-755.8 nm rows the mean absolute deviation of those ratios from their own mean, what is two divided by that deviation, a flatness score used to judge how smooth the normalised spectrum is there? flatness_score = 243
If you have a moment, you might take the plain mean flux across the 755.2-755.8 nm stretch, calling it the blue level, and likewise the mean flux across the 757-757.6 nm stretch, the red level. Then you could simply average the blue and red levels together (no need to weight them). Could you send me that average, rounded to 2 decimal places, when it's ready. 1.74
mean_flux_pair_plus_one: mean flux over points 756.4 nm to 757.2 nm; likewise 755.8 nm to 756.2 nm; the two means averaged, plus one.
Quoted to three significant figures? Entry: 2.79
